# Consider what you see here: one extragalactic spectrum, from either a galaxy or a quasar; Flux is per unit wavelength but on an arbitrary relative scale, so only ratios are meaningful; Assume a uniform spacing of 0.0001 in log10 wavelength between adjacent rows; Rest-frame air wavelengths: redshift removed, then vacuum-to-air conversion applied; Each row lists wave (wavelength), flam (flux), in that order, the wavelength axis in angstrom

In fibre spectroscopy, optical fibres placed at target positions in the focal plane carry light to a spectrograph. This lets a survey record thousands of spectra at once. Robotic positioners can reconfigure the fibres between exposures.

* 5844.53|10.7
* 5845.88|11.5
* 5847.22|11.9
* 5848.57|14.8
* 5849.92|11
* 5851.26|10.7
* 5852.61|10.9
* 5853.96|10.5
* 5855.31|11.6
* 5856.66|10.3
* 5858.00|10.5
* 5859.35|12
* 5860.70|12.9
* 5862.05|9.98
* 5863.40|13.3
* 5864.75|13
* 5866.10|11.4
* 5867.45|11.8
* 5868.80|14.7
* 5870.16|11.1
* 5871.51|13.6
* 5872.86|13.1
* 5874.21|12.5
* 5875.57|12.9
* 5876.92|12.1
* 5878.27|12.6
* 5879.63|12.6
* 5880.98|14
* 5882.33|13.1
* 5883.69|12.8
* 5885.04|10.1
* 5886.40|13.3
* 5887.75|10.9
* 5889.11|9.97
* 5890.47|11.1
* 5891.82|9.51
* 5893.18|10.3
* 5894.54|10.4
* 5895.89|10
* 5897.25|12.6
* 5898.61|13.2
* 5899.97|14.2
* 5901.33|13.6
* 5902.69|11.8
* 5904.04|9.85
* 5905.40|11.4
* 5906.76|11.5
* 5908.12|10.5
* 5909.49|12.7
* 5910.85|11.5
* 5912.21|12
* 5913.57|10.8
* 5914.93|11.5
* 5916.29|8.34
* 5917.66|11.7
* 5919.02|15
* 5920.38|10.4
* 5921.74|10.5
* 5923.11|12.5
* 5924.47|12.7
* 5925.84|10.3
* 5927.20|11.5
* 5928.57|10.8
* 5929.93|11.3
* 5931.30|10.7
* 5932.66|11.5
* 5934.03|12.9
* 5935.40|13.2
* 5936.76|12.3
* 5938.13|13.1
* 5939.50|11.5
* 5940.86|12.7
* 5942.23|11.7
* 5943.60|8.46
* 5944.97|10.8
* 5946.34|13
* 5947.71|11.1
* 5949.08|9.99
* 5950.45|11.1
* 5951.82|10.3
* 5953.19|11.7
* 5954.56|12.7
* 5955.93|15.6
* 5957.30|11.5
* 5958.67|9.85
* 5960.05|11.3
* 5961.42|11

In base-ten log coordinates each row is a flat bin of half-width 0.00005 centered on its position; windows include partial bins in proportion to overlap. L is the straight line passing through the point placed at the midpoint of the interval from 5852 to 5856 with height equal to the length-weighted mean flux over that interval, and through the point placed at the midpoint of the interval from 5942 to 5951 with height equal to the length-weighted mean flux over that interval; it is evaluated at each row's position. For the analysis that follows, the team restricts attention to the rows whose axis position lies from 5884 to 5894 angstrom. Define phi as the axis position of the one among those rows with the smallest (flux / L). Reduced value 5891.82 angstrom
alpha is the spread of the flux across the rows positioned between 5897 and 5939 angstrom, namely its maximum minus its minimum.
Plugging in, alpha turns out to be 6.7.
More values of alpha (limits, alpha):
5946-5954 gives 3.0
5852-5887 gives 4.7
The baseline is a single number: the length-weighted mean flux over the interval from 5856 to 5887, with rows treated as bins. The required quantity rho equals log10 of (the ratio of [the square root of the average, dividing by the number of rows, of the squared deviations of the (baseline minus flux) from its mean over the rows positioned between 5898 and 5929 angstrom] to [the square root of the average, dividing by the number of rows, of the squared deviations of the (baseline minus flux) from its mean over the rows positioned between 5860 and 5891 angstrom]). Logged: 0.061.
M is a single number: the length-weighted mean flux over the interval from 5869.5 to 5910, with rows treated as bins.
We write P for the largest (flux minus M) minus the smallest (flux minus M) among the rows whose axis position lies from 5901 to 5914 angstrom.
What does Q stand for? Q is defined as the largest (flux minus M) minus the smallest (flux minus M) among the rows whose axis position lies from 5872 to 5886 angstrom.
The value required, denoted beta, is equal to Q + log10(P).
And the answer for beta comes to 4.5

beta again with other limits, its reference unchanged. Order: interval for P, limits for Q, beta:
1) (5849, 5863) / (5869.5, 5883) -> 3.4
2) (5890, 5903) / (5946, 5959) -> 6.4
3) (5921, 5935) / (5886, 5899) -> 4.2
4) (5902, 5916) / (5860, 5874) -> 5.2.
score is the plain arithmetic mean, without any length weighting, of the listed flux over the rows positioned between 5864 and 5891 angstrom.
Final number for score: 12.33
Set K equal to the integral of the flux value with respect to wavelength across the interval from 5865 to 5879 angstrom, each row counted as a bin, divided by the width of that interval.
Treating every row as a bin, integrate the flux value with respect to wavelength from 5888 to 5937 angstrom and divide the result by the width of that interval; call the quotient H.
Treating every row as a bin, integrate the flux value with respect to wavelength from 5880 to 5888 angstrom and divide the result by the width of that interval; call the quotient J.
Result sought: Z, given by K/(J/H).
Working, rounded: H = 11.5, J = 12.5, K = 12.6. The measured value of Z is 11.6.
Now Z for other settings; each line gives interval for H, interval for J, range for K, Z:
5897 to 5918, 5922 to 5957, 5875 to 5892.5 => 11.9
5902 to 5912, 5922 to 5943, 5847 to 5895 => 11.4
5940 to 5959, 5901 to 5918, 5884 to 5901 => 11.6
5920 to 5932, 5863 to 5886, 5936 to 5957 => 10.4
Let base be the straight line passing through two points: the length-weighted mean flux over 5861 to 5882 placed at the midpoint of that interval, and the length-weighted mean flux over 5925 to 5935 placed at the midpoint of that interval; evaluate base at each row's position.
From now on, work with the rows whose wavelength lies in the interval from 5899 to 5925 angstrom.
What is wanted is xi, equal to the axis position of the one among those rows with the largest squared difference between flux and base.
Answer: 5919.02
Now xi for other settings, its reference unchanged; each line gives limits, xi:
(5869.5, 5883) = 5880.98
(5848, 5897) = 5862.05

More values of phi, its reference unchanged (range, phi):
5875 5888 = 5885.04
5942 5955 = 5943.60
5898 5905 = 5904.04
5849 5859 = 5856.66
